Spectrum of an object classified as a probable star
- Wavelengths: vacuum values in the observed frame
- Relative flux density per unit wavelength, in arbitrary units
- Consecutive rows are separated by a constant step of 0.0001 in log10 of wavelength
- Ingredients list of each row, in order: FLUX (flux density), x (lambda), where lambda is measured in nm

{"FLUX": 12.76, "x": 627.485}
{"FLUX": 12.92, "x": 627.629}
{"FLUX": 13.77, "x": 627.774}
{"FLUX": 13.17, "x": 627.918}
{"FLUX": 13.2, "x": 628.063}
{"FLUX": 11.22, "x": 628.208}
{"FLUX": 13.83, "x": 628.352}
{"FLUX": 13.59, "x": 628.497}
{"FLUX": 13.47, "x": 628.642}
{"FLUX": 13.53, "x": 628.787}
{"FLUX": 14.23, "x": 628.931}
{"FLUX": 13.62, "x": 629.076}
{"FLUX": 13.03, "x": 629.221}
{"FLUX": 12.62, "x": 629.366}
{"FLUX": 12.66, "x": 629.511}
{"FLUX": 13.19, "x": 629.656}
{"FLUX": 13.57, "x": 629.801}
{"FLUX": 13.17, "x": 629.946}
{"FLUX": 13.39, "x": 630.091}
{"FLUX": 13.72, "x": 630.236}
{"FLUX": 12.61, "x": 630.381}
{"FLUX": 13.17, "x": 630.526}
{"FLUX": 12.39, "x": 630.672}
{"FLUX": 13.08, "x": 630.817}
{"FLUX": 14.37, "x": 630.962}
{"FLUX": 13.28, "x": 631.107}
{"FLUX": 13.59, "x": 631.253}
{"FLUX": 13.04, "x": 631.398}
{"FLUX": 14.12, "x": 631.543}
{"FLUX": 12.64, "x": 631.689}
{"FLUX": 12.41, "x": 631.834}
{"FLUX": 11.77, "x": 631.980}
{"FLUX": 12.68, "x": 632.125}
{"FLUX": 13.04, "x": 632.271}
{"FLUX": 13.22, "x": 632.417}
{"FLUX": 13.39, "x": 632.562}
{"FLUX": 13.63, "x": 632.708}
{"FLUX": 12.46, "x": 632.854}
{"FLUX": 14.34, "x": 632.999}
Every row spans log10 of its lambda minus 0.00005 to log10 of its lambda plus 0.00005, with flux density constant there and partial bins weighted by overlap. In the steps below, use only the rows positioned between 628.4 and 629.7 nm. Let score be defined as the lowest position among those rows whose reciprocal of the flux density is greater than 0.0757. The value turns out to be 629.221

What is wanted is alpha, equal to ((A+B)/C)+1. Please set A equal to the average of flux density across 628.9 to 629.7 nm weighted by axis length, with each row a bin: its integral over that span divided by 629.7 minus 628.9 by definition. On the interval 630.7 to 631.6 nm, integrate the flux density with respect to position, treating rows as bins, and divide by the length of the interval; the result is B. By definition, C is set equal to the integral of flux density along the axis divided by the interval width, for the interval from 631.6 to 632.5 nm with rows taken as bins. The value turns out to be 3.11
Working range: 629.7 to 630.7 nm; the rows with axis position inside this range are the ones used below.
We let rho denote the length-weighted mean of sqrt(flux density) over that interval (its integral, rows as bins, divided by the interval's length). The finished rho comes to 3.63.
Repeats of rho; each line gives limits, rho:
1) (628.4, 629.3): 3.68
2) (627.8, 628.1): 3.65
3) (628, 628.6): 3.60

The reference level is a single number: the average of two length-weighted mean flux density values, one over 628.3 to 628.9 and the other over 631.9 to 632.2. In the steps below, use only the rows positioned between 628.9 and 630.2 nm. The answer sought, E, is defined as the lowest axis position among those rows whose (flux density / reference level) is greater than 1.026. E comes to 628.931 nm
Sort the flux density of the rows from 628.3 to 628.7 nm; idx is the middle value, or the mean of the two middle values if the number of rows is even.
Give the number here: 13.6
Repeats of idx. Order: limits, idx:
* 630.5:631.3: 13.2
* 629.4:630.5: 13.2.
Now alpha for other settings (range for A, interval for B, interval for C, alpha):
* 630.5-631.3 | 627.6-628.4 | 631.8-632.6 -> 3.06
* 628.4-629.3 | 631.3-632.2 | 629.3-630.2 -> 3.01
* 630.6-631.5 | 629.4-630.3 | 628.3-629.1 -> 2.94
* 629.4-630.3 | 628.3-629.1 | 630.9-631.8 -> 3.00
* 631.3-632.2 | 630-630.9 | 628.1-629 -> 2.94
